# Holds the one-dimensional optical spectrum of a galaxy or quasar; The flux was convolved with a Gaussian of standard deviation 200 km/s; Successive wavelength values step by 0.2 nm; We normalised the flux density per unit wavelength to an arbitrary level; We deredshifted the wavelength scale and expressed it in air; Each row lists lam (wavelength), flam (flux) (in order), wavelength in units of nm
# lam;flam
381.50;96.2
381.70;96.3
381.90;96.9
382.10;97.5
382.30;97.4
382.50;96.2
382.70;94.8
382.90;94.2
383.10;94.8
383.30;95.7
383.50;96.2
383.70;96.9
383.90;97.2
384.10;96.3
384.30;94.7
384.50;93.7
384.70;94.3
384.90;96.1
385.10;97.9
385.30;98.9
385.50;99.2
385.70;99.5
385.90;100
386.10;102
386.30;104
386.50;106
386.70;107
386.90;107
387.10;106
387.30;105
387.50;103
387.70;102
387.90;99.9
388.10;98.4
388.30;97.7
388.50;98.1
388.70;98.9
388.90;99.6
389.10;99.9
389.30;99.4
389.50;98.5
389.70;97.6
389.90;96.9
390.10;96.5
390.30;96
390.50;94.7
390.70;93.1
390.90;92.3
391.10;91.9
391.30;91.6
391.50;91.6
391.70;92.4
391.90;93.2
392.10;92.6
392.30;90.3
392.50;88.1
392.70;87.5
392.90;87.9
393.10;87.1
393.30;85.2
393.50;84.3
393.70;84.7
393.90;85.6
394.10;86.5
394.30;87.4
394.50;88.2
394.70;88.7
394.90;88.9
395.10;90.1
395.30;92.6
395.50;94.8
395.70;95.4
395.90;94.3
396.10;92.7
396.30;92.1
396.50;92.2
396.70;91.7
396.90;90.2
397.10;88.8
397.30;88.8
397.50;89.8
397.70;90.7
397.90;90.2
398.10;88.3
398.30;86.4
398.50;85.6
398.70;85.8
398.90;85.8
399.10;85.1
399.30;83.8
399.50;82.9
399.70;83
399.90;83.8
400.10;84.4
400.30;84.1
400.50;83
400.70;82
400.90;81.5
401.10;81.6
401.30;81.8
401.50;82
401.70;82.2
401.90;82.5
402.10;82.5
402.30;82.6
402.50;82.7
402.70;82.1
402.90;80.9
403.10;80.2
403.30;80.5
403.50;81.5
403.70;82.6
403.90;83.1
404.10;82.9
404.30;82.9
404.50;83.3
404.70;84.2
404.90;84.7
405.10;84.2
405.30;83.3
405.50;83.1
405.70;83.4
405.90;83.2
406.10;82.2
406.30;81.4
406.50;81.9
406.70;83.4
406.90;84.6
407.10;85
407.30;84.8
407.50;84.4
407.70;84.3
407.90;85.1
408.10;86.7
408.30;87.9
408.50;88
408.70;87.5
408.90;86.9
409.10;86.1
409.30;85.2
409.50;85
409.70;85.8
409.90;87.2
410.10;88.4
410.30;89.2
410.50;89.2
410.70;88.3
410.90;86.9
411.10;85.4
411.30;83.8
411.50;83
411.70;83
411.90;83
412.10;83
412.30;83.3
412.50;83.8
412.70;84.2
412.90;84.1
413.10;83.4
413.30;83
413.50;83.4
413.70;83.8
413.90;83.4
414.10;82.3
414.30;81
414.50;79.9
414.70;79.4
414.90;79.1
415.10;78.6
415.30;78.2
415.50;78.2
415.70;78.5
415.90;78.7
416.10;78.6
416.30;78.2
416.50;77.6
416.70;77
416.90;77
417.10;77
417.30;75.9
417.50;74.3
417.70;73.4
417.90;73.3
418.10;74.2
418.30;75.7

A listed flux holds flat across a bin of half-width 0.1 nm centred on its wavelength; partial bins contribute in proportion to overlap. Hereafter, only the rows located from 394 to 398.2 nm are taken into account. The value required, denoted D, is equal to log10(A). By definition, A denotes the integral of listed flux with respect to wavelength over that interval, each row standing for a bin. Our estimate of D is 2.58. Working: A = 380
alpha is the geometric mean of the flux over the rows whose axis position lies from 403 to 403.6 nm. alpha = 81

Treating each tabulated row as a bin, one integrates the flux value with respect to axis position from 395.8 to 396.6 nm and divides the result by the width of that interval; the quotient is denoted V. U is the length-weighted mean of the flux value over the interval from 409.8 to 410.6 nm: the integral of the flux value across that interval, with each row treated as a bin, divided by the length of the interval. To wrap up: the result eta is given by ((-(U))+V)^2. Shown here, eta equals 19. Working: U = 88.5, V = 93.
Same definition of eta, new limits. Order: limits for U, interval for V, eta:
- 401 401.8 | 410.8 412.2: 4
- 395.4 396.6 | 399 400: 97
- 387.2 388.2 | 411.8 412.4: 344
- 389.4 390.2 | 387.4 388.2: 12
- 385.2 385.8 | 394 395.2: 119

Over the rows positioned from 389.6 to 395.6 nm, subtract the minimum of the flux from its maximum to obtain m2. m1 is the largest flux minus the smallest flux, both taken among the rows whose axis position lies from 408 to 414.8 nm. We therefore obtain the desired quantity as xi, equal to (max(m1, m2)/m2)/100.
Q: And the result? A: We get 0.010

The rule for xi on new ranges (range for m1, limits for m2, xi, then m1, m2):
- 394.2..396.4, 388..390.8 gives 0.012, 8.0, 7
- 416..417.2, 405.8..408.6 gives 0.010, 1.6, 7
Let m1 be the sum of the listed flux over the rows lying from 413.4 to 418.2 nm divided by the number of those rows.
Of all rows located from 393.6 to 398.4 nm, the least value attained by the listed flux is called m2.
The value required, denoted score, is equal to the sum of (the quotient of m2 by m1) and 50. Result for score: 51.1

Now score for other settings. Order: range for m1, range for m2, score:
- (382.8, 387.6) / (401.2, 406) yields 50.8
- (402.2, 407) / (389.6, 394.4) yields 51.0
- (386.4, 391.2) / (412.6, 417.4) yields 50.8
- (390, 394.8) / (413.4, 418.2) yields 50.8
